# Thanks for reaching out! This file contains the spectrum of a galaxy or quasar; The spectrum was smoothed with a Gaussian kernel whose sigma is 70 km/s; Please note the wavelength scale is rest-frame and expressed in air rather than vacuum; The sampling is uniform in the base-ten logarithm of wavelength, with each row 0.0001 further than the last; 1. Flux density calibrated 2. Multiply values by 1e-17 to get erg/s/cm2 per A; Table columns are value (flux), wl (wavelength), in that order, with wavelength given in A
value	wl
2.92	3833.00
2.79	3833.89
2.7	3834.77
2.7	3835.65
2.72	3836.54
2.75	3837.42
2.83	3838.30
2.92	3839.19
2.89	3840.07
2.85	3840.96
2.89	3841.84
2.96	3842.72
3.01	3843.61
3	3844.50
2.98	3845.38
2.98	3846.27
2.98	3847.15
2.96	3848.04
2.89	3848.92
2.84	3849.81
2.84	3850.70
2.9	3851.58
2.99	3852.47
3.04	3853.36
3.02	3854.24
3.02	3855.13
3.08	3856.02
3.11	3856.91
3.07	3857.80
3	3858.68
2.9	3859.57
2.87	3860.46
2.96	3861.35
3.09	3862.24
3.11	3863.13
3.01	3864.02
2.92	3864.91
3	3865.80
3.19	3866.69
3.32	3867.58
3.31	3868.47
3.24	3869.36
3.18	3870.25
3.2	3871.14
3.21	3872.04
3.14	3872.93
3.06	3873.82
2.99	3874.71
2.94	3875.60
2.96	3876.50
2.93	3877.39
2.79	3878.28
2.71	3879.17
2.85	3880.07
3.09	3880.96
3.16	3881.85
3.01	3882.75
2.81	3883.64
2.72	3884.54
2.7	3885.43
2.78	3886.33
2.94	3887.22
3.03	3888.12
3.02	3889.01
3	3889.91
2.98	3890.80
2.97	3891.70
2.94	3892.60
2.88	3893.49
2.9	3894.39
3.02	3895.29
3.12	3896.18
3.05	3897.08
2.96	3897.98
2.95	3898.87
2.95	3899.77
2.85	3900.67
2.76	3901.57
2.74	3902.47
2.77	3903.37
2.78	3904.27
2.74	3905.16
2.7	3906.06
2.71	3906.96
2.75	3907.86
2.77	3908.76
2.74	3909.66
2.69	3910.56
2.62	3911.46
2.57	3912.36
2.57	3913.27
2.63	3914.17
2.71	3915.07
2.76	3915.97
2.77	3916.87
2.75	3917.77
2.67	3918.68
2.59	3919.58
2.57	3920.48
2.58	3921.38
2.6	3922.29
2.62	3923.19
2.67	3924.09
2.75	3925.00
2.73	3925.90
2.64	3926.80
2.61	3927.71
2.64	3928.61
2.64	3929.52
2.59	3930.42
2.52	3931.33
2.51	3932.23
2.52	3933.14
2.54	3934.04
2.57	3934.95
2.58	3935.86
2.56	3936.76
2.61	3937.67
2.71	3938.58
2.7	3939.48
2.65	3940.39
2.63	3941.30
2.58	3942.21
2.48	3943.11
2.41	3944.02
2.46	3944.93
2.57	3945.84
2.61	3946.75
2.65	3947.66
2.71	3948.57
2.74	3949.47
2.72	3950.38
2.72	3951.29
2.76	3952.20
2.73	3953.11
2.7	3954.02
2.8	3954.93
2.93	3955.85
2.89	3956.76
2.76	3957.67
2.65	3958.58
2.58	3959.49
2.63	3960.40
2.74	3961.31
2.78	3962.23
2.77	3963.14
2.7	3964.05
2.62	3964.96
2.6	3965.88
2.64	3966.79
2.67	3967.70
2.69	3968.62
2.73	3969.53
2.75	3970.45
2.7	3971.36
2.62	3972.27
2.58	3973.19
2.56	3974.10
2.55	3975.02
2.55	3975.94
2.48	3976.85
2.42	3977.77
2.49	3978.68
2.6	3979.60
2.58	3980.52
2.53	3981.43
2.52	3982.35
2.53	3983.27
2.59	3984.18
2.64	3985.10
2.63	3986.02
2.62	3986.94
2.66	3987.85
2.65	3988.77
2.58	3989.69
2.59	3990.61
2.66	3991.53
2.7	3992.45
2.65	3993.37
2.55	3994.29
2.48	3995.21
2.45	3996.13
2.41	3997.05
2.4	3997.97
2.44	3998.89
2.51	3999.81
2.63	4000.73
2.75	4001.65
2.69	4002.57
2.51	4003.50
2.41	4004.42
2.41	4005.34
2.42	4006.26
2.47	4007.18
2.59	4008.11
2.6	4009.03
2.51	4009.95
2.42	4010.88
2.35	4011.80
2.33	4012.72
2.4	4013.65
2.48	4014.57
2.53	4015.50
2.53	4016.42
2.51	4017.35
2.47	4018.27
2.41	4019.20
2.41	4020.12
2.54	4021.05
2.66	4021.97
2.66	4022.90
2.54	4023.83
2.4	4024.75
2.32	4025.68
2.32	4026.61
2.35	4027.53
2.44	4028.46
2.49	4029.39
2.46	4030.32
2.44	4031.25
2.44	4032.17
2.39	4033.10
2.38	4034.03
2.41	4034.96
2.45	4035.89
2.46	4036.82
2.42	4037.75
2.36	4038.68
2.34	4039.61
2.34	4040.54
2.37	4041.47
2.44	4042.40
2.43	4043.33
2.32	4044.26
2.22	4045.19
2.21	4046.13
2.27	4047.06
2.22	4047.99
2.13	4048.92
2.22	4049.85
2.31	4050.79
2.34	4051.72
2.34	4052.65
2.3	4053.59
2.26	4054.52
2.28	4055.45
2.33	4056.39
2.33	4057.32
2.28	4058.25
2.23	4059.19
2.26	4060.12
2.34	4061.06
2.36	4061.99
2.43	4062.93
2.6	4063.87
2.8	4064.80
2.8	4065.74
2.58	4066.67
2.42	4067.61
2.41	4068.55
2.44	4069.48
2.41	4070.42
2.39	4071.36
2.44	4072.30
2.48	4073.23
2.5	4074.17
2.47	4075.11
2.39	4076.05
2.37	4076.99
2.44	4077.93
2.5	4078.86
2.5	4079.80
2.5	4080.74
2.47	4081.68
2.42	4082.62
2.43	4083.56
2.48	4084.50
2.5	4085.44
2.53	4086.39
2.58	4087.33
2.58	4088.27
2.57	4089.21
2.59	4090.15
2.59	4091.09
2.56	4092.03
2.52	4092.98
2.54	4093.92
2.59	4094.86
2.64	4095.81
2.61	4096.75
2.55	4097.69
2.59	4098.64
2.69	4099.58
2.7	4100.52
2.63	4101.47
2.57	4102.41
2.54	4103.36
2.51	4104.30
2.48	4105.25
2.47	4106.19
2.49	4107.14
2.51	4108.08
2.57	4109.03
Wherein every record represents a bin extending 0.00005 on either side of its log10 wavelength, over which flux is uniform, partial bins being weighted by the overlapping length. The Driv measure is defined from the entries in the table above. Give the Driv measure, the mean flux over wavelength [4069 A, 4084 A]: 2.45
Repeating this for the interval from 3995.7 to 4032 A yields 2.48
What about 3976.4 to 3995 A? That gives 2.58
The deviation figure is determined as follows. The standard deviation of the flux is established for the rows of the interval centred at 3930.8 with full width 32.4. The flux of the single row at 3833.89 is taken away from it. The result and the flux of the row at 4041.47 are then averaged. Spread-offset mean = -0.167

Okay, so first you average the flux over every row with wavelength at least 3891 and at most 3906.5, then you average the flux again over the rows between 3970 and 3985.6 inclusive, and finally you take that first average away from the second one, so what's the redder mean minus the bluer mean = -0.32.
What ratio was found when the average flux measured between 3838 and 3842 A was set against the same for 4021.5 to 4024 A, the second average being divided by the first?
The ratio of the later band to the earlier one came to 0.91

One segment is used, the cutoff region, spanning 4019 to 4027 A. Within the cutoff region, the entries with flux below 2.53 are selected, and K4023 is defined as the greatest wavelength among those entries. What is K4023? 4026.61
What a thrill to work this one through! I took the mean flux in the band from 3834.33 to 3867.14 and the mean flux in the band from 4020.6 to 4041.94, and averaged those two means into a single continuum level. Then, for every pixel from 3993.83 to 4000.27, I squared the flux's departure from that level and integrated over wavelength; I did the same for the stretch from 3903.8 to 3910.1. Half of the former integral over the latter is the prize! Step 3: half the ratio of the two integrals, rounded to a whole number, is 8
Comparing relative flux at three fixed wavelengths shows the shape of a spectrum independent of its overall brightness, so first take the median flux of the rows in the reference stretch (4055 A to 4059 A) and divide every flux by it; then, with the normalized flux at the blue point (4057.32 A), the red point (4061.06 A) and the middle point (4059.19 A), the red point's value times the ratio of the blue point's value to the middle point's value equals 1.06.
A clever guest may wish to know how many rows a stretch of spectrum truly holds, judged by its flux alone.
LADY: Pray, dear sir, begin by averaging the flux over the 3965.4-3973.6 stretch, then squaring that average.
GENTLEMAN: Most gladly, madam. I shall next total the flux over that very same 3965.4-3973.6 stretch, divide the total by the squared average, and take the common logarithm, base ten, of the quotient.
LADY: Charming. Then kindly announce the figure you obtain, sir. 0.529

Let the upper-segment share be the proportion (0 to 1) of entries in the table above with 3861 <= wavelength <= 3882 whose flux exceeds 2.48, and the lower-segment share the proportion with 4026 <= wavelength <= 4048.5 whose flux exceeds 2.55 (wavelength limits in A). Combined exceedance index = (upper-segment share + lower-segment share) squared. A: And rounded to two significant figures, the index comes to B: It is 1.0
